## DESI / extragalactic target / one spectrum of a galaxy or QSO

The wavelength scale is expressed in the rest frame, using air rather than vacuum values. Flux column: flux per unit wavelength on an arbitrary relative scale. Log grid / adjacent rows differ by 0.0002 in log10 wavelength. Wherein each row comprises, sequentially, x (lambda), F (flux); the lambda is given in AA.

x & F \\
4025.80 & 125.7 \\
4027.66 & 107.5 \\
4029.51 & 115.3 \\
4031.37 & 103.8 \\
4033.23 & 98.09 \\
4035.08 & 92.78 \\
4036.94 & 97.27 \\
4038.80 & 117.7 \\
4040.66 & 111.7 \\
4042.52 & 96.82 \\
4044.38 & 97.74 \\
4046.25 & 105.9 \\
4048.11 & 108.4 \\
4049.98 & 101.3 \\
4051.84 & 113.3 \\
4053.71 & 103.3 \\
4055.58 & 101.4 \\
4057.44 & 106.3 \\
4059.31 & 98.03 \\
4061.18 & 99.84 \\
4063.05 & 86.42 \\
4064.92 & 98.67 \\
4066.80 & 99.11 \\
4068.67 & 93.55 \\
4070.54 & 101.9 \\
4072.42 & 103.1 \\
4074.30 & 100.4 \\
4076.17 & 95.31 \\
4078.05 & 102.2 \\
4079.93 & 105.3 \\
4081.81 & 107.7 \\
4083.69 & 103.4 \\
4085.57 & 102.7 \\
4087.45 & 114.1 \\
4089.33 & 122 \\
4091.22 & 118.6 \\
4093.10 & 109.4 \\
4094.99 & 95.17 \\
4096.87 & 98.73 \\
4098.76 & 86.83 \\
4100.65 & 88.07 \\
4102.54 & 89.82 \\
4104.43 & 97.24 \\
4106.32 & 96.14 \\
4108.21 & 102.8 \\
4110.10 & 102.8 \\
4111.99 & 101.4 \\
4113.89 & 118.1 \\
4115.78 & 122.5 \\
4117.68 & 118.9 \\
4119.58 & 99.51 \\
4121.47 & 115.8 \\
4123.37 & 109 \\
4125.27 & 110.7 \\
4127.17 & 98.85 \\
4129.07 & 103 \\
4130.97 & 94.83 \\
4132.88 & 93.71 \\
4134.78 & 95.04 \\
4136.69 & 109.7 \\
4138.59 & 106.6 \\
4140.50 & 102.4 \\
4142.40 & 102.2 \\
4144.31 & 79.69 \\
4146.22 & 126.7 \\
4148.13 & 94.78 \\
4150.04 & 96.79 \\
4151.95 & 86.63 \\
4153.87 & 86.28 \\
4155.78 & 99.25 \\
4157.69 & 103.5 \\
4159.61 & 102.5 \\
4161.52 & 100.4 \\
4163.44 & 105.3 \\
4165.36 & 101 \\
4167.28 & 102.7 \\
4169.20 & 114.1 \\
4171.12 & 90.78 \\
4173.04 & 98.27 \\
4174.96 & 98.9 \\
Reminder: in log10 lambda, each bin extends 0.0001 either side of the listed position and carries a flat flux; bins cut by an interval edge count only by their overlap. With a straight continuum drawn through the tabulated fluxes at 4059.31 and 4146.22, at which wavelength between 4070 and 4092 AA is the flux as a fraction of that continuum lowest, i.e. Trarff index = 4076.17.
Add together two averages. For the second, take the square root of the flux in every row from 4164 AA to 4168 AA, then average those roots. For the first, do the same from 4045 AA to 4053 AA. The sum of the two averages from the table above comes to 20.4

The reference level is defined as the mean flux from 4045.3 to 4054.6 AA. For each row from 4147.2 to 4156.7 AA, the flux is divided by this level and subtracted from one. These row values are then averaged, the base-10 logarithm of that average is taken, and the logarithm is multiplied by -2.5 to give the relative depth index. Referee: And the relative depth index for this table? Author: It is 2.2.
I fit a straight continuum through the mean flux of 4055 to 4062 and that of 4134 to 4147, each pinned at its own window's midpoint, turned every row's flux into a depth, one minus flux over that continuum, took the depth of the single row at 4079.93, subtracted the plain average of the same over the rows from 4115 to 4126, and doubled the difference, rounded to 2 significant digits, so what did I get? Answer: 0.13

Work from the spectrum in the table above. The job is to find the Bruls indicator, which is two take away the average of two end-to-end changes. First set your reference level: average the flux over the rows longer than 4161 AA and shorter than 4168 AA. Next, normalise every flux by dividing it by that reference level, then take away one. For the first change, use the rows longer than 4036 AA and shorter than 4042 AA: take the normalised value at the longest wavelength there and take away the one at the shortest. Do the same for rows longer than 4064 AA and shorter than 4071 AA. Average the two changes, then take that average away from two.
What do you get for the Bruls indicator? 1.91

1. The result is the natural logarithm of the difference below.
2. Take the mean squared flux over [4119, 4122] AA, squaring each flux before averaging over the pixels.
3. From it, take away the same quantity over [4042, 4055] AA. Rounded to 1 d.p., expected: 6.7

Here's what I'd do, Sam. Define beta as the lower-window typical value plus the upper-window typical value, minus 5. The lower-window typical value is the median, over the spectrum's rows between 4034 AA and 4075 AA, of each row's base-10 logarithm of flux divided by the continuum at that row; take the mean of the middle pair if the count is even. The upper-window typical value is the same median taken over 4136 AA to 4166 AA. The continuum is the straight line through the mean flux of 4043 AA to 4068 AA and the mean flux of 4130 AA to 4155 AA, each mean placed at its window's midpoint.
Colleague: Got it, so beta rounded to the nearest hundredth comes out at -4.98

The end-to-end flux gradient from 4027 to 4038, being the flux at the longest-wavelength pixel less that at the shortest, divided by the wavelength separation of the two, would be -1.1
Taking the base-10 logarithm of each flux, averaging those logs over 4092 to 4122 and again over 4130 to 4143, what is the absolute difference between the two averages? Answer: 0.007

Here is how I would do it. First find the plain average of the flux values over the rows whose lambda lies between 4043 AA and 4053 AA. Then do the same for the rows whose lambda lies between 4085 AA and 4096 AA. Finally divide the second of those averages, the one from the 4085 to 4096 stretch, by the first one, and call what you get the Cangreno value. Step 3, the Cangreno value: 1.05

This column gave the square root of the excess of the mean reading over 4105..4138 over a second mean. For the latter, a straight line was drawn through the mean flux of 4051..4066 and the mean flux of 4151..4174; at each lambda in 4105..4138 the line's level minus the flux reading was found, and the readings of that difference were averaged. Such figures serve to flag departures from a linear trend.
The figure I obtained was 10.5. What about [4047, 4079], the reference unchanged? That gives 10.0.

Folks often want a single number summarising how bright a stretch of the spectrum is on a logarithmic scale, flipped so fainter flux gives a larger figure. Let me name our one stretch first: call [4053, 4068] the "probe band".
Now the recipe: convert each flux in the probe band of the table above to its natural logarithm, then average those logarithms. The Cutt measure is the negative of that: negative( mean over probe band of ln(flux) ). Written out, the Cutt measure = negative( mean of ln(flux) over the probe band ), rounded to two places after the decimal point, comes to -4.59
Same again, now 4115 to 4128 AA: -4.70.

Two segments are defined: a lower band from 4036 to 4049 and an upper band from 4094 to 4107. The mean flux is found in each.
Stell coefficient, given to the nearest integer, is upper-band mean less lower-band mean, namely -12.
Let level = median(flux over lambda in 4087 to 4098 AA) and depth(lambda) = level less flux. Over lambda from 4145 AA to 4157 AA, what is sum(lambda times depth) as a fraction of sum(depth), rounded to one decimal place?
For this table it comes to 4153.1 AA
